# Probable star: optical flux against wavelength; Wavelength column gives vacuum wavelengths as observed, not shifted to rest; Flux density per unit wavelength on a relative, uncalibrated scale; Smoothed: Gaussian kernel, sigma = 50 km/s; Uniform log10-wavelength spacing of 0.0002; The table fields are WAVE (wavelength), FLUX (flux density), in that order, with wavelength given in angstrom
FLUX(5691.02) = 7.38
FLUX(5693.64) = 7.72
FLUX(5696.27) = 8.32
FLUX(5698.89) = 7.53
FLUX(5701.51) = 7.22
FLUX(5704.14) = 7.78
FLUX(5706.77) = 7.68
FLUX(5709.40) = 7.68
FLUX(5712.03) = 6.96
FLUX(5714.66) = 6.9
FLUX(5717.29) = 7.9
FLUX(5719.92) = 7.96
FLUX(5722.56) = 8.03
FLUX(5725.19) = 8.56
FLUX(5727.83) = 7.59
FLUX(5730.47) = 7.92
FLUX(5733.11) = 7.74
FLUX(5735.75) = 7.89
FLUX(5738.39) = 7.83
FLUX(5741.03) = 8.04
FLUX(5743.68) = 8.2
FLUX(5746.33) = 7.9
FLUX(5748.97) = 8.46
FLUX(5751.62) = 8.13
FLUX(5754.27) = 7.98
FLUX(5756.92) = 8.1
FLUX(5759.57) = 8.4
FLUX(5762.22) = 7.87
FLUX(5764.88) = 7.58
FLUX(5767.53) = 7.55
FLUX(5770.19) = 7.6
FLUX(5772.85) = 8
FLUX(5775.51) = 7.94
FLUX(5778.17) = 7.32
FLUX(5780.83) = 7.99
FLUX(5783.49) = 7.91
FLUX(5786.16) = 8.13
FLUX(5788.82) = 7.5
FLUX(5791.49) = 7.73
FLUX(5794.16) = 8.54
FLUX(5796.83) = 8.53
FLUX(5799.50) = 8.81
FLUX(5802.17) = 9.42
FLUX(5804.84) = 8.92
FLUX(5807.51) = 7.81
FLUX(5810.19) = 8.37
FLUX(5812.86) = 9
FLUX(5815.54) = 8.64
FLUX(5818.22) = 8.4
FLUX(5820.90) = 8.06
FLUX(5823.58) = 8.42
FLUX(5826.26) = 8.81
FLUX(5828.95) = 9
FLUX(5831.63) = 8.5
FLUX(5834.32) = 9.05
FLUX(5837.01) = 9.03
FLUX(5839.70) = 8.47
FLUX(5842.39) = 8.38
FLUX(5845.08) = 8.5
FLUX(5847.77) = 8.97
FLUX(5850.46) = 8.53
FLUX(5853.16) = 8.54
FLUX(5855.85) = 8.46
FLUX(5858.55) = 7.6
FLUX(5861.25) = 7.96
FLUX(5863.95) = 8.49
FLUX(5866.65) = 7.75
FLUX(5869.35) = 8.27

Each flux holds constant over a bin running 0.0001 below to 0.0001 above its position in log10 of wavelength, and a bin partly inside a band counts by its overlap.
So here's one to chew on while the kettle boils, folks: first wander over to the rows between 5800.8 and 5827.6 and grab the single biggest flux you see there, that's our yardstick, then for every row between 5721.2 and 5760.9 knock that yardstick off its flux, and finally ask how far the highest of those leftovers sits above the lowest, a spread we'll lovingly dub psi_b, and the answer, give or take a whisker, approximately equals 1.0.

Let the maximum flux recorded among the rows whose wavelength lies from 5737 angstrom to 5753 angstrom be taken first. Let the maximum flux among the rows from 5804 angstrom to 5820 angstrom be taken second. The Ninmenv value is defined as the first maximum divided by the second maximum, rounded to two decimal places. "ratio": 0.94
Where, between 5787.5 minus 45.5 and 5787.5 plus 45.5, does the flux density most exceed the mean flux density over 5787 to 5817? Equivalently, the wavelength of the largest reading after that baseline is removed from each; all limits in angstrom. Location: 5802.17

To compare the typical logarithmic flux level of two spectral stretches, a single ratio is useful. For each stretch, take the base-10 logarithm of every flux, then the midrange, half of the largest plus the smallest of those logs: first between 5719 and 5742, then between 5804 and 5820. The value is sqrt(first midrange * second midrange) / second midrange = 0.99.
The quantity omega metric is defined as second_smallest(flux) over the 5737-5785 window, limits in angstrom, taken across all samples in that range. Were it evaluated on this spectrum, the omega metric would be 7.55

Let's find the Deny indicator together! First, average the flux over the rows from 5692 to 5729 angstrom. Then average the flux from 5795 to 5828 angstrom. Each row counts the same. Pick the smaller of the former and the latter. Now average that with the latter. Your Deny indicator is 8.15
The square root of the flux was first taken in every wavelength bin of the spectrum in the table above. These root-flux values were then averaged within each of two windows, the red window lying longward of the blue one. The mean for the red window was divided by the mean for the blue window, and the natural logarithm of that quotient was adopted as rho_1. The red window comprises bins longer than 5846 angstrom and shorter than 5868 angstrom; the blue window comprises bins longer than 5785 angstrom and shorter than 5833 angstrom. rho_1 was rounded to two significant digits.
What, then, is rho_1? -0.011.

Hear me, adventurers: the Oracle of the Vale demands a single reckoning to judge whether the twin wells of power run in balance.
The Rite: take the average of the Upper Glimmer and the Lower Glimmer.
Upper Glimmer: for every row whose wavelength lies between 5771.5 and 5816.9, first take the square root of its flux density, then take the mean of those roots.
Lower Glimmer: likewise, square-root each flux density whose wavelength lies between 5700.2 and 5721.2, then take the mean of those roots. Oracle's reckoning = 2.81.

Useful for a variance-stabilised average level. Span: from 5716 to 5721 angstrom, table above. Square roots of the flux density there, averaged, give 2.82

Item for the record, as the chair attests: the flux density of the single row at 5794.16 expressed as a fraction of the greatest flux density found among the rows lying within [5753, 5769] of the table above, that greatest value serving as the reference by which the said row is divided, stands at 1.02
